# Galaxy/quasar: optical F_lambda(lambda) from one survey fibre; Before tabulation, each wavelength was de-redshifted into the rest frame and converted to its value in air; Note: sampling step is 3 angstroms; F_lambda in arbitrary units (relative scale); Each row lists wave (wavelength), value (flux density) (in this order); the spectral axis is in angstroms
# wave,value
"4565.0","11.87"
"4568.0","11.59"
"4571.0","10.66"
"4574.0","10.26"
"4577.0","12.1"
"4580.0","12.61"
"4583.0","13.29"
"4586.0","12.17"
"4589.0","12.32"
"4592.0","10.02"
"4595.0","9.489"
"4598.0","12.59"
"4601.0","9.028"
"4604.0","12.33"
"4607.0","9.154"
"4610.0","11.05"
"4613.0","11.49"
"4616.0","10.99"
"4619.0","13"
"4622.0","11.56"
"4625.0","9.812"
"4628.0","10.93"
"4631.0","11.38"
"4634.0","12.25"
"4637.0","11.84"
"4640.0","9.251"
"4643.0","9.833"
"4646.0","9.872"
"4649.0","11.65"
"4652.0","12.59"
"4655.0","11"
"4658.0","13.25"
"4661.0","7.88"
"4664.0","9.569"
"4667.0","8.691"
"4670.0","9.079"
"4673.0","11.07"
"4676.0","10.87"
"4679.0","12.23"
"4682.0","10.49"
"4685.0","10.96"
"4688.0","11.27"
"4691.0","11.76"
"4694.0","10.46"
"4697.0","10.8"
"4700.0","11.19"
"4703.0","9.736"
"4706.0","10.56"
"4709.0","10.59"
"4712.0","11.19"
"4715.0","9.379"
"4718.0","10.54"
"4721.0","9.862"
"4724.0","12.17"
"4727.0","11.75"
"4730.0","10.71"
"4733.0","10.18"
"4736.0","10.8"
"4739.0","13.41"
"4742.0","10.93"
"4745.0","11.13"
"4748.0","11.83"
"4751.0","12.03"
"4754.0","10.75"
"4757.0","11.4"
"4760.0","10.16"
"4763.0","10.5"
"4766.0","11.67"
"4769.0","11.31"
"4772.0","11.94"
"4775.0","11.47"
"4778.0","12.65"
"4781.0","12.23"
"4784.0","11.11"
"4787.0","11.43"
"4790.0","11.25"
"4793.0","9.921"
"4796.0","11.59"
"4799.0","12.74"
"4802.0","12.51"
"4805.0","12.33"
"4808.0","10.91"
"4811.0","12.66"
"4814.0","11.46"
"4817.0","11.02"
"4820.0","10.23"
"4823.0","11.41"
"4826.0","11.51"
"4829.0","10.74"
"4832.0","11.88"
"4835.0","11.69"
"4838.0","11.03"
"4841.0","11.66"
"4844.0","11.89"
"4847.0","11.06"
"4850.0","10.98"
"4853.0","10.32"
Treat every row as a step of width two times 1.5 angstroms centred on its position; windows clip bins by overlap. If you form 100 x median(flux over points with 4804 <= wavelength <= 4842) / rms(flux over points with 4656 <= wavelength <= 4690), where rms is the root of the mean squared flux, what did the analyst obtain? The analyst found 108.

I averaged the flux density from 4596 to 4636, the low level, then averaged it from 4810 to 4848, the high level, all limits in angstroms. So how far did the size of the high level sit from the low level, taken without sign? 0.21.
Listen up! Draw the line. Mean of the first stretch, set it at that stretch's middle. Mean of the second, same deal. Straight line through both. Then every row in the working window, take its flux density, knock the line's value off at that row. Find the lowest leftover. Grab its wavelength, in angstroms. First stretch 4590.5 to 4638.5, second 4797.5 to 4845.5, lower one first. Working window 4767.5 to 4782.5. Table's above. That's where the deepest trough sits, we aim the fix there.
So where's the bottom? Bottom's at 4769.0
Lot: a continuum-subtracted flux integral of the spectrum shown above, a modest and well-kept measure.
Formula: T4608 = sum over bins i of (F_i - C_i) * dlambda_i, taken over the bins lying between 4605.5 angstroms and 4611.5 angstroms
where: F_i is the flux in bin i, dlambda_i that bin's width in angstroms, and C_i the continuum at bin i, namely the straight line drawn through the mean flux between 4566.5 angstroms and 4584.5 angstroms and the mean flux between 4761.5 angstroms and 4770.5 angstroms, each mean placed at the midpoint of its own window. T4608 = -9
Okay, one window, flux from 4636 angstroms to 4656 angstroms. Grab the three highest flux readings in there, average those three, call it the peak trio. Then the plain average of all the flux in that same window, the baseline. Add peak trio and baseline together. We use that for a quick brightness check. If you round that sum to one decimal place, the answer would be 22.9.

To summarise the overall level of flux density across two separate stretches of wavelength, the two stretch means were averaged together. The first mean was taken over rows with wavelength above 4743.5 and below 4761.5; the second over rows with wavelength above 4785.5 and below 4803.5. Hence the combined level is 11.4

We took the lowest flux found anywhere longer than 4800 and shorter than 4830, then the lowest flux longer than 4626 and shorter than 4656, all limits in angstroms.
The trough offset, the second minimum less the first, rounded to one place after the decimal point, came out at -1.0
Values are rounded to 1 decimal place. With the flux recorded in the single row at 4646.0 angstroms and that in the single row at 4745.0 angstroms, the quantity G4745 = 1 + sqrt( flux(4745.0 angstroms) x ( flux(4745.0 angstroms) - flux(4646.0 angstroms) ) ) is 4.7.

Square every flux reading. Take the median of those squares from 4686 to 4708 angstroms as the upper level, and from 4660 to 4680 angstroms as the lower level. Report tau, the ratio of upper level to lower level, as 1.27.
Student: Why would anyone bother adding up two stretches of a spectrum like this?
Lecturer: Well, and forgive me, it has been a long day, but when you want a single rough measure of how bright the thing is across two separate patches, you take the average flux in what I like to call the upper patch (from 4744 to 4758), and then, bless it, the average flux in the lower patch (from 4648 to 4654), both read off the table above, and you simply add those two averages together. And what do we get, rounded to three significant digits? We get 23.5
